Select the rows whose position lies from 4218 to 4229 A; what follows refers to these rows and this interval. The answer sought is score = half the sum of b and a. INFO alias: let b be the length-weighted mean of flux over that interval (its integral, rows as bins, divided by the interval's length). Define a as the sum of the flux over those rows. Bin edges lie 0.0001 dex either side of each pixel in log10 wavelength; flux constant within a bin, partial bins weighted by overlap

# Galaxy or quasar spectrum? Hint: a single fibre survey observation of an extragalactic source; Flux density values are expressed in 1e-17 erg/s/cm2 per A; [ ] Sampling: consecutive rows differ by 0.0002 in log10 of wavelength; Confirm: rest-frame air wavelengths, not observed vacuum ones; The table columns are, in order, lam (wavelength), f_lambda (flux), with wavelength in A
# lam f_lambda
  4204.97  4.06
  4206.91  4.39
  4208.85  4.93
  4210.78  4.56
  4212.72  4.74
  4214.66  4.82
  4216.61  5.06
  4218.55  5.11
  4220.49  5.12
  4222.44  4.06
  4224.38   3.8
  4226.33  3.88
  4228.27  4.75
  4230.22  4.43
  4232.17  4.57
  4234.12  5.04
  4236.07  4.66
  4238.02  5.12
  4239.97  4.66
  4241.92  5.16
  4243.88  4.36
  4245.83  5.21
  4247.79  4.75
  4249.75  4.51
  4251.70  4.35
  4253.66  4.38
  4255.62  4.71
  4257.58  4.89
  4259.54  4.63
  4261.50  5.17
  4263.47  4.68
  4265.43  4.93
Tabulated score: 15.6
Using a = 27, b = 4.42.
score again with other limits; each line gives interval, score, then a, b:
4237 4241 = 7.3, 10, 4.90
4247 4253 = 9.1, 14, 4.52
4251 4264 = 18.8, 33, 4.69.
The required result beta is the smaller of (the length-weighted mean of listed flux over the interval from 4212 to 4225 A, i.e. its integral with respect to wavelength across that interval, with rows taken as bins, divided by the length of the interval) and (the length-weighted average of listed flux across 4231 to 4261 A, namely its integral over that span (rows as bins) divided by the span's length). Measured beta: 4.69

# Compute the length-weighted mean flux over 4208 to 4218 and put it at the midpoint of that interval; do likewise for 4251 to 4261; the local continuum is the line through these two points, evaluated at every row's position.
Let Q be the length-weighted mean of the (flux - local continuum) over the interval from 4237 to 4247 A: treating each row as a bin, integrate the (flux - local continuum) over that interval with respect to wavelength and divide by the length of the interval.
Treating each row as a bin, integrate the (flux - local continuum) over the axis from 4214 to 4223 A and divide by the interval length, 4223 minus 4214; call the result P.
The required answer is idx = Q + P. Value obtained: 0.27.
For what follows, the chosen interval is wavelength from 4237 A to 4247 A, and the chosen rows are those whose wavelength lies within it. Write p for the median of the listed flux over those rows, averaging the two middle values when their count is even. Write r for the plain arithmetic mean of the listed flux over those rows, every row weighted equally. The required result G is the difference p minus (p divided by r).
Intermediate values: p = 5.1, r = 4.9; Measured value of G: 4.08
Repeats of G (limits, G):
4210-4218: 3.78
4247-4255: 3.46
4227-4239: 3.72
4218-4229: 3.42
